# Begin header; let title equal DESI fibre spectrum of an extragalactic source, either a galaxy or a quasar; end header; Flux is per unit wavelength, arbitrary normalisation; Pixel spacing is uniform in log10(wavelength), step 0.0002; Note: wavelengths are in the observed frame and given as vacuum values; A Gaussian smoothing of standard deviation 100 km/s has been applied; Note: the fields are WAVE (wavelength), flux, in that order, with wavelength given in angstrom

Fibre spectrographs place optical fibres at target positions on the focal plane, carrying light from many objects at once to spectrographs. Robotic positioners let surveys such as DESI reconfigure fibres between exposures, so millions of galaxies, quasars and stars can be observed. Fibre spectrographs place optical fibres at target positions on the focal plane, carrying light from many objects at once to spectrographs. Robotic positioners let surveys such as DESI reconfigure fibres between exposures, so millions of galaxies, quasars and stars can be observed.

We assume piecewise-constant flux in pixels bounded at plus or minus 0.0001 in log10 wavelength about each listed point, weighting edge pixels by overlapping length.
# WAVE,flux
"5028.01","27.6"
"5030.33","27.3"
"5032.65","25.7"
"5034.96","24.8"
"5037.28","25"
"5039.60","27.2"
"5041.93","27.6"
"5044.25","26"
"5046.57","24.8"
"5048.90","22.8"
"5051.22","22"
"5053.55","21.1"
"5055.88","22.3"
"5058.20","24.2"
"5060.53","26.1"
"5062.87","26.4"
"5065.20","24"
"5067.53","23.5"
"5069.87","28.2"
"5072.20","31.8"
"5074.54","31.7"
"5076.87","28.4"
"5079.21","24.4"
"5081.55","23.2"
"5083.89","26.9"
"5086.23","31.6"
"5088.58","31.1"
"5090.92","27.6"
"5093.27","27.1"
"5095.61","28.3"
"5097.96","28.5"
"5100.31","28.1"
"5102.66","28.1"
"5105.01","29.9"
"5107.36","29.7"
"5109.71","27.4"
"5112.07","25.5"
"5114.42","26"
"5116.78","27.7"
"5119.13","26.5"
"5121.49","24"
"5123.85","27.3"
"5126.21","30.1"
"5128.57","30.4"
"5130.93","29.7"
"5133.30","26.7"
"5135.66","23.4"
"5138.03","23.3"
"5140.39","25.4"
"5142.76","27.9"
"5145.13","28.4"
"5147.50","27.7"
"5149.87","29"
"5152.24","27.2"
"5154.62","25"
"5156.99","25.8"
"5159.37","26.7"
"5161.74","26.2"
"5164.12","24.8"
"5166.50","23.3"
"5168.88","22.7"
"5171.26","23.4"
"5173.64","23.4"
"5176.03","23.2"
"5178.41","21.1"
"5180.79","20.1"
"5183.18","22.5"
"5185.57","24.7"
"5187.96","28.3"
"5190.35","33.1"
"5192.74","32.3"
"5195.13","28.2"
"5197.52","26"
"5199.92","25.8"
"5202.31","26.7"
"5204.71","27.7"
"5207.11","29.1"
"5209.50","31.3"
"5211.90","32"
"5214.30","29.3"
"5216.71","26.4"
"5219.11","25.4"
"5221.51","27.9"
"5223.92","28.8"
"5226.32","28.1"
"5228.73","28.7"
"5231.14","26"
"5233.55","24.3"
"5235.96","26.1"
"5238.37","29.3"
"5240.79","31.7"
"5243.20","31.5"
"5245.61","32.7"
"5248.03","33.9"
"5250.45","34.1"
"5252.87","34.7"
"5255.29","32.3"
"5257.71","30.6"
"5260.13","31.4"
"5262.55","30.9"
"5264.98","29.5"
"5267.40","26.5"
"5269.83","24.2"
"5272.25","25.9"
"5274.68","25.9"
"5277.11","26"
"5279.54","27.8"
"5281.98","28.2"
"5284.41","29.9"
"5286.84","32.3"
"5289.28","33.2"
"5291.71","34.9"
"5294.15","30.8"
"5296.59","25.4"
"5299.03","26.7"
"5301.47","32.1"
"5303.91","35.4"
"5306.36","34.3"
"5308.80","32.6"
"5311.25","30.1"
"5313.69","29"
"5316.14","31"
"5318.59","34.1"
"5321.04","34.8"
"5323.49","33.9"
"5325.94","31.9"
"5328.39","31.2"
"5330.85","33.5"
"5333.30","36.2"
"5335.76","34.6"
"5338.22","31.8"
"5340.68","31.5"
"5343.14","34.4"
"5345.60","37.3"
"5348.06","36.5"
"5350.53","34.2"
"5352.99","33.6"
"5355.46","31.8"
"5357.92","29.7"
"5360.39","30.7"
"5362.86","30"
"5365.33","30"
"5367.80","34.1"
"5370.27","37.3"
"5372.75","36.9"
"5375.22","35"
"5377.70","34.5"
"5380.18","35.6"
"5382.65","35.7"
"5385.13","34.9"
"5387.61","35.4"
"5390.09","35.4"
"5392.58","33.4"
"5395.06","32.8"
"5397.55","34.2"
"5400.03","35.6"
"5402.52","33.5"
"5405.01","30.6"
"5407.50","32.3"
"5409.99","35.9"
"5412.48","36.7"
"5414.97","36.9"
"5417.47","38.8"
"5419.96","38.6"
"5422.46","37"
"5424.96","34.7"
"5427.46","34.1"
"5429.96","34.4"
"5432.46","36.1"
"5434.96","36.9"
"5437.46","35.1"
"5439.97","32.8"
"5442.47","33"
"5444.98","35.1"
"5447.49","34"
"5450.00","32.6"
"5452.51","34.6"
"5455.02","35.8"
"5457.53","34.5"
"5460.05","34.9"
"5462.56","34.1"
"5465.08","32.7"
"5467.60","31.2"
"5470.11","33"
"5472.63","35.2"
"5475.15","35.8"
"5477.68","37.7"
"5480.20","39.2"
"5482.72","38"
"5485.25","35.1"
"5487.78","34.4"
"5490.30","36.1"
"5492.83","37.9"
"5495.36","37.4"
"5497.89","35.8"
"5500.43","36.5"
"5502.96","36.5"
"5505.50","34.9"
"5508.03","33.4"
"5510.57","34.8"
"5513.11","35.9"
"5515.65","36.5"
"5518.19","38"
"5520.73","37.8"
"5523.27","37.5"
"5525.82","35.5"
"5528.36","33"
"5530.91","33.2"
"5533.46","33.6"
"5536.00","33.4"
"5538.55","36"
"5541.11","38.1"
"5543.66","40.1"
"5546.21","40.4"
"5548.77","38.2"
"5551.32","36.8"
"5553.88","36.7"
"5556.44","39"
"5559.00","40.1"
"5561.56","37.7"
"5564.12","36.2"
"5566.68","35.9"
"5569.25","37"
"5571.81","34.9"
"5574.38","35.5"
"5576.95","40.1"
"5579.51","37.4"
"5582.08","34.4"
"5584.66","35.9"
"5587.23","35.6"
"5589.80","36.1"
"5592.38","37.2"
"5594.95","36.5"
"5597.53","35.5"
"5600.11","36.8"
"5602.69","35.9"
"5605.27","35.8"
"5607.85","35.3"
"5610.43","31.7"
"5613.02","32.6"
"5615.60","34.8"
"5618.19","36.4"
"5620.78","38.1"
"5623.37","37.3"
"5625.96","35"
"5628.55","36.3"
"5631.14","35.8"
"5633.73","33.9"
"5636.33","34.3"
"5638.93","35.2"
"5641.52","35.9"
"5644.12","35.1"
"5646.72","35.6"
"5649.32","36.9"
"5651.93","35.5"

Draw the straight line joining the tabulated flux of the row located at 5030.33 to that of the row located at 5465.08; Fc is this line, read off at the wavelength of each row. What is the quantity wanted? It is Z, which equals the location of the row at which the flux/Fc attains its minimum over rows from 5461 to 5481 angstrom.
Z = 5467.60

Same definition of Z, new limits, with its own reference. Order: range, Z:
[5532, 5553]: 5536.00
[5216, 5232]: 5219.11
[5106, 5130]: 5121.49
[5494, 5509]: 5508.03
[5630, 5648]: 5633.73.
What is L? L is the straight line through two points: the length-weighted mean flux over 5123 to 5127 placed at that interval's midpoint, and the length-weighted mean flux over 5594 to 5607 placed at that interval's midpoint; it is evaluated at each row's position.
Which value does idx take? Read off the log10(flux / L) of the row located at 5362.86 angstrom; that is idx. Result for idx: -0.03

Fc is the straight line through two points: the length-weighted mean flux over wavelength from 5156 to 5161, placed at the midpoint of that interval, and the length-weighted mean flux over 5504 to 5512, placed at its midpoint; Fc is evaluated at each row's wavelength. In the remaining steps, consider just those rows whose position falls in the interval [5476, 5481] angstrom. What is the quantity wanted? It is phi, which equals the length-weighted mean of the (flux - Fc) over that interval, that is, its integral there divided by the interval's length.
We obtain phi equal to 4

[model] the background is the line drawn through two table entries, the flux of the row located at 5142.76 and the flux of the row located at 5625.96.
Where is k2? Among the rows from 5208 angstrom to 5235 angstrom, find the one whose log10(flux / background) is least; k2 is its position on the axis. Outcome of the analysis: 5233.55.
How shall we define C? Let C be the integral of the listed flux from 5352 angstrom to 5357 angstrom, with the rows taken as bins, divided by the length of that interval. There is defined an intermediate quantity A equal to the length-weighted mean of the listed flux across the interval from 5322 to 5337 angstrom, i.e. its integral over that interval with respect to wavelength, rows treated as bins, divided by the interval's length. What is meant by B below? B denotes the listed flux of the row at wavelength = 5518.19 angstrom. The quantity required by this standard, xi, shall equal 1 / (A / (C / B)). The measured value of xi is 0.025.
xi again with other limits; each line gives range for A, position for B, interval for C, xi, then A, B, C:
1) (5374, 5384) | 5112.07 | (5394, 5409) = 0.037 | 35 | 25.5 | 33.2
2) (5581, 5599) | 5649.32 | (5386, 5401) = 0.026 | 36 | 36.9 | 34.5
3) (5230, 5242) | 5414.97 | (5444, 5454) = 0.034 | 27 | 36.9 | 34.1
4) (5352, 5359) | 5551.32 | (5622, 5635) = 0.031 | 32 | 36.8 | 35.7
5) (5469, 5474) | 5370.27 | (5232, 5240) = 0.021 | 34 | 37.3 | 26.8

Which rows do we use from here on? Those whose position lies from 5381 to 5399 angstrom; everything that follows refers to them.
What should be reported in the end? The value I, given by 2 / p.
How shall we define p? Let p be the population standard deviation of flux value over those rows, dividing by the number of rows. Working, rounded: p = 1.0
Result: 1.9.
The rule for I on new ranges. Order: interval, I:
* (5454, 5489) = 1.0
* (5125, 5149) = 0.8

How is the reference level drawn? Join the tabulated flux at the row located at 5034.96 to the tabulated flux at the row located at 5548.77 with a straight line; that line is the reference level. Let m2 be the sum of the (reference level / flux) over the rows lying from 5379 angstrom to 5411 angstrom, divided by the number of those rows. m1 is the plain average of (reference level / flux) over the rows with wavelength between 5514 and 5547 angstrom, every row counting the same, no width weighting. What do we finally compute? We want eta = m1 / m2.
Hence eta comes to 1.04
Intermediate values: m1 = 1.04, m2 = 1.00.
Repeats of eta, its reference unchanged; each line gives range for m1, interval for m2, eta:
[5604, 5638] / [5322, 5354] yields 1.18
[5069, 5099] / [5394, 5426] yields 0.94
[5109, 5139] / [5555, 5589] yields 0.97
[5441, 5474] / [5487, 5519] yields 1.03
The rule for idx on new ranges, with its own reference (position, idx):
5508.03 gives -0.02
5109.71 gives -0.02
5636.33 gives -0.03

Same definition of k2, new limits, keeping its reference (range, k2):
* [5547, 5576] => 5571.81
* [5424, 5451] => 5450.00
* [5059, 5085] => 5081.55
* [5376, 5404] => 5395.06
